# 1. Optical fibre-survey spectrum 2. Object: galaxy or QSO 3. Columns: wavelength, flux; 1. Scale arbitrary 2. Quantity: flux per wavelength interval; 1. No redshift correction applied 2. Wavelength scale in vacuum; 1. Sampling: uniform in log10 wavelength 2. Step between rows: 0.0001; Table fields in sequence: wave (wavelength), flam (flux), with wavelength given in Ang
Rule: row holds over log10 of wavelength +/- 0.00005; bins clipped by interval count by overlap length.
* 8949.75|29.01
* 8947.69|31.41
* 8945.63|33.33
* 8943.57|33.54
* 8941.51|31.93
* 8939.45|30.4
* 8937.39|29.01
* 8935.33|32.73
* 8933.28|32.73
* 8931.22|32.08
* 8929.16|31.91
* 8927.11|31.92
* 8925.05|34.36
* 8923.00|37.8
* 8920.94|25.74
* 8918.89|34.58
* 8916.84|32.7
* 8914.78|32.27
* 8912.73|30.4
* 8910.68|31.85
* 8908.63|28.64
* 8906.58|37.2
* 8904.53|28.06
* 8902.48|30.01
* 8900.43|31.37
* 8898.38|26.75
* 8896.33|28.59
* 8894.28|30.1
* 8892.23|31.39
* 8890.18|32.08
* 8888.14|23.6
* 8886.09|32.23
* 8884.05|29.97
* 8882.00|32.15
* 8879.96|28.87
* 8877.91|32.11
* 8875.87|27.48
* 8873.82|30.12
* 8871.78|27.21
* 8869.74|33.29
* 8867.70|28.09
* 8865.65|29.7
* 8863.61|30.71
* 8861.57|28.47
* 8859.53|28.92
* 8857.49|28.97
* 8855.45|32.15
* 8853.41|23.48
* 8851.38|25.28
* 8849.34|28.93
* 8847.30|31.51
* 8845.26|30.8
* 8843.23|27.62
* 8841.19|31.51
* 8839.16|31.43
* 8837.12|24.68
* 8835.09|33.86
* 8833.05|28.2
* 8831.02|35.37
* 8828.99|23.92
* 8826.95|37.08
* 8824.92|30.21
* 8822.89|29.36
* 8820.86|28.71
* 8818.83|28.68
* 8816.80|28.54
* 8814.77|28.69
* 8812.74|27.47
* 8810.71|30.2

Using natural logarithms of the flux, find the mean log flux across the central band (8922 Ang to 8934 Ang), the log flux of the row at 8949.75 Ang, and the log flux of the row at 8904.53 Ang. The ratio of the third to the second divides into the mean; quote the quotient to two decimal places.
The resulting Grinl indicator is 3.54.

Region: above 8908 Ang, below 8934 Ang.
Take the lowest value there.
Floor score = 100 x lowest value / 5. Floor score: 515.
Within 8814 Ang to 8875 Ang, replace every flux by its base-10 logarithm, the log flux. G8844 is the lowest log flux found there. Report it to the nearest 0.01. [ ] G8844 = 1.37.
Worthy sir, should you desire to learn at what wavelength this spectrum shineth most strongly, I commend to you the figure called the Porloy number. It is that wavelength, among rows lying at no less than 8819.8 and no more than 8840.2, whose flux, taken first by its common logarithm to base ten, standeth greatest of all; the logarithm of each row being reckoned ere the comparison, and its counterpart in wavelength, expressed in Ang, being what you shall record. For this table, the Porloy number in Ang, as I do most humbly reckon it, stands 8826.95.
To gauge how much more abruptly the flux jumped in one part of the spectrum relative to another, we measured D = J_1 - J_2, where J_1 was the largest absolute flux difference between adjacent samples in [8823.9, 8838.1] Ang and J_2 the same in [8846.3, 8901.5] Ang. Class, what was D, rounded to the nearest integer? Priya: 4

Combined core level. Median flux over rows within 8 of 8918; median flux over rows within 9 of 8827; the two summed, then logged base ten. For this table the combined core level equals 1.79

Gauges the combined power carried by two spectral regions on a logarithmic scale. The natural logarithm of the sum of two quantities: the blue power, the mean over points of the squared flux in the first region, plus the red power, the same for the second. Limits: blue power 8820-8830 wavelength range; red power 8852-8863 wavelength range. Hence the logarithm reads 7.45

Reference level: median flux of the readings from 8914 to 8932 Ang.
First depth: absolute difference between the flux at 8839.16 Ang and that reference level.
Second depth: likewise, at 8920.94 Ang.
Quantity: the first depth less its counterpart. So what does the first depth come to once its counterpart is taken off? -5.7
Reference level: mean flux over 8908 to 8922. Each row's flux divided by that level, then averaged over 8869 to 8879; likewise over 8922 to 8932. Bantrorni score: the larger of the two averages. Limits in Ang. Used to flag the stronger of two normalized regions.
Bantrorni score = 1.09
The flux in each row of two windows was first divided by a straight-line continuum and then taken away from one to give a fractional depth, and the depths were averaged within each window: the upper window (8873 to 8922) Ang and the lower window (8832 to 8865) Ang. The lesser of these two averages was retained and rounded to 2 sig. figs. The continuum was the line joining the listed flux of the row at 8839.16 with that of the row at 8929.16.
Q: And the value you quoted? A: 0.044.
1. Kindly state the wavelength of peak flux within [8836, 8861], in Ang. 8855.45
